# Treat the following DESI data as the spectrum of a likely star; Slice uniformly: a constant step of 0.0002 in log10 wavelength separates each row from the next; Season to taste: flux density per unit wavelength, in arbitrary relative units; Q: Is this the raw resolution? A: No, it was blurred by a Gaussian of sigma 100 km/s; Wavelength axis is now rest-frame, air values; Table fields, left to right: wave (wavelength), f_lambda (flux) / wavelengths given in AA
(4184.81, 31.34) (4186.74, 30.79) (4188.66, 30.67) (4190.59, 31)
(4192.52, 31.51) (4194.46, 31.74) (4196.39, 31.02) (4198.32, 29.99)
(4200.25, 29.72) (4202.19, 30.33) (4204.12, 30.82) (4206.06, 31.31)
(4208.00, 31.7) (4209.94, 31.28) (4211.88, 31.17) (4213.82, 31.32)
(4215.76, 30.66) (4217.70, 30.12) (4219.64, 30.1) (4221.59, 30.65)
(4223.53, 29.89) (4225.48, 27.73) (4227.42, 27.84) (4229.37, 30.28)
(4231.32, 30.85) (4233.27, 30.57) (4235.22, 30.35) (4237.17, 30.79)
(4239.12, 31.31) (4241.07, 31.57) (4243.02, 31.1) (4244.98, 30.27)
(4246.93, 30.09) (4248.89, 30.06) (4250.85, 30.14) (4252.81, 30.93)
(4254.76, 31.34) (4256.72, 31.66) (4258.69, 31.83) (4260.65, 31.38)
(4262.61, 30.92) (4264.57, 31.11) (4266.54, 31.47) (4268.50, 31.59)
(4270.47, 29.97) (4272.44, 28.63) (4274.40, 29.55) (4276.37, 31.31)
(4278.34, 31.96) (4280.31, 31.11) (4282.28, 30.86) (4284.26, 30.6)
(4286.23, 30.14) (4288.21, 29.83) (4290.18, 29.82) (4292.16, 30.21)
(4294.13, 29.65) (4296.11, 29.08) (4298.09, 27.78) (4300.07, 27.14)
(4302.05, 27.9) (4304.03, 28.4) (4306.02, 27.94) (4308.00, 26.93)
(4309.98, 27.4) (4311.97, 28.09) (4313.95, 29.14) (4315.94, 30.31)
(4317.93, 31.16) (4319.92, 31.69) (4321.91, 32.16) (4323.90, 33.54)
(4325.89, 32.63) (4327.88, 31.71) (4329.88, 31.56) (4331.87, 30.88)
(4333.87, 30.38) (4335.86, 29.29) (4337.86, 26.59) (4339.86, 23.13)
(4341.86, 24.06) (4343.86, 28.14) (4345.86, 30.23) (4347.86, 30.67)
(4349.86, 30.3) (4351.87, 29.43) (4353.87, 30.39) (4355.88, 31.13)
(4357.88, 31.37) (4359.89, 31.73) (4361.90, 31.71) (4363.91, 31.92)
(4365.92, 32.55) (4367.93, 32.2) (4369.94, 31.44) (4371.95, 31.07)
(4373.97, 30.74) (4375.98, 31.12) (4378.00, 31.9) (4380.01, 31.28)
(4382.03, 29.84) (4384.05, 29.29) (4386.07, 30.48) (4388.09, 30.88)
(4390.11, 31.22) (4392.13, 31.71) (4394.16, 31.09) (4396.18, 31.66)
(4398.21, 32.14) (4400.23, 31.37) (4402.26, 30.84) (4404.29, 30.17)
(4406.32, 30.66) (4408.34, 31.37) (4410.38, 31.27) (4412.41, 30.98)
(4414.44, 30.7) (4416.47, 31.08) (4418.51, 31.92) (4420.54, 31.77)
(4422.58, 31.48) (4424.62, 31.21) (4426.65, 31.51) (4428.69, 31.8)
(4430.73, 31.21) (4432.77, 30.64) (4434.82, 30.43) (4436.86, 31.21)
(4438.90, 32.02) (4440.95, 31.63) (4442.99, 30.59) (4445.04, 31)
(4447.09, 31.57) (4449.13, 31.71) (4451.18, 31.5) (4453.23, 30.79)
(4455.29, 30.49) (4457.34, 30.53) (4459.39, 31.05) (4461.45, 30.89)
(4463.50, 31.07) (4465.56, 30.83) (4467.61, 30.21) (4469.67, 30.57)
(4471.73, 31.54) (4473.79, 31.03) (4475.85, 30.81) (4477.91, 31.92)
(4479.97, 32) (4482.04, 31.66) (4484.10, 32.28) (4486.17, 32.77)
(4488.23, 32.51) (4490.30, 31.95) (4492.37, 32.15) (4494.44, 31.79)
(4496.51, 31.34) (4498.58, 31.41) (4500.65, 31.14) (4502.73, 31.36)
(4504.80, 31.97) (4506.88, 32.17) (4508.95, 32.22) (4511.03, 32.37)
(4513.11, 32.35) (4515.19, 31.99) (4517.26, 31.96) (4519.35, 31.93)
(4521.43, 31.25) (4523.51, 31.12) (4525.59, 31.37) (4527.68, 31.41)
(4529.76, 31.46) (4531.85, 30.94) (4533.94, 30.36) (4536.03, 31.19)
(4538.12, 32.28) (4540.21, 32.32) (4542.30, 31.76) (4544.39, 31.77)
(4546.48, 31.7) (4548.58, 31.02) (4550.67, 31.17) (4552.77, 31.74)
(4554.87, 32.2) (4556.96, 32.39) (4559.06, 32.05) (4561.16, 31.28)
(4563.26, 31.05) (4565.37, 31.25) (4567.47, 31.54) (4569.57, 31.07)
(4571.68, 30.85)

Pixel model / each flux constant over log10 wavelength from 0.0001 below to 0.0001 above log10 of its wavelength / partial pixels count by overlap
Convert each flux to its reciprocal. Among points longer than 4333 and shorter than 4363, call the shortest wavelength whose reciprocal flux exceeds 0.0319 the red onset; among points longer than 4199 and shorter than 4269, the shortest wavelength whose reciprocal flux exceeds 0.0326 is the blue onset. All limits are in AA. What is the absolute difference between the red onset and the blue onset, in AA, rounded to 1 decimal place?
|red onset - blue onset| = 133.6 AA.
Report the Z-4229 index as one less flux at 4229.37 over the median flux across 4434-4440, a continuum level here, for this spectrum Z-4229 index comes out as 0.030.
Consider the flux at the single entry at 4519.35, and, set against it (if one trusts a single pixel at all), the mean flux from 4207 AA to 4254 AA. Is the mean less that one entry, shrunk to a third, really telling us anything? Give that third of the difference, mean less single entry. -0.49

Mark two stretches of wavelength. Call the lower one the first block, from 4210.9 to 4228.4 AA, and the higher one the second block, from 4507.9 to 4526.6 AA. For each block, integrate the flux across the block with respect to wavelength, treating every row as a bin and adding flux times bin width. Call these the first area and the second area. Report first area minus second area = -72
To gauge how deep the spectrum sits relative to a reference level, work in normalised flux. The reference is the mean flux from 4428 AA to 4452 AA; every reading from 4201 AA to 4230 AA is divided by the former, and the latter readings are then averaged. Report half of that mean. 0.485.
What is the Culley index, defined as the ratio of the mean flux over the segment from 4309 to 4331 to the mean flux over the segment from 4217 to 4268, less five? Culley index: -3.99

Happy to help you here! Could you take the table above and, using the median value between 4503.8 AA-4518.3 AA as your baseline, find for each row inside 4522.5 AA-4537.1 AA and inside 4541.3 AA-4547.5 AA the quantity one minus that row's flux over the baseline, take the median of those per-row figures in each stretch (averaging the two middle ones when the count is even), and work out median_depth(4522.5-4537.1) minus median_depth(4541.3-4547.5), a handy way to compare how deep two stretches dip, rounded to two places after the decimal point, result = 0.02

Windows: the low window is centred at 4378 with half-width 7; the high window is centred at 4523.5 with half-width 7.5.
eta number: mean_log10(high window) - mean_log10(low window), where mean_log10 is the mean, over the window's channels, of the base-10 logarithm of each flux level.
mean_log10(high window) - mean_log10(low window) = 0.011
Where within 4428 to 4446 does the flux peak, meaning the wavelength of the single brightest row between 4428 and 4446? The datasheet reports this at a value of 4438.90 AA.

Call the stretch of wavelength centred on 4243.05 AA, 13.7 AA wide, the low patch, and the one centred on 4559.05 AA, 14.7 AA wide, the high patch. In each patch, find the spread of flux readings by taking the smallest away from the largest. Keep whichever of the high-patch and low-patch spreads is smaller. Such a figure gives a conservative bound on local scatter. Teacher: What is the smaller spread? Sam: 1.3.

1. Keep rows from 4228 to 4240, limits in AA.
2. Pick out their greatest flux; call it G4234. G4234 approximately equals 31.31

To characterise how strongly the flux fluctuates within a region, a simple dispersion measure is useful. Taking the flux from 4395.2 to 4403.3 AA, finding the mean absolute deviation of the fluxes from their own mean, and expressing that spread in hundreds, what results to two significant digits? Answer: 0.0040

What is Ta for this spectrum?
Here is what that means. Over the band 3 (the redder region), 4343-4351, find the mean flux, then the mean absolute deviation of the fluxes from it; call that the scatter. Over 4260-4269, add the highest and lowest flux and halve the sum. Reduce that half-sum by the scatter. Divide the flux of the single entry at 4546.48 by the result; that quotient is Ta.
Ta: 1.04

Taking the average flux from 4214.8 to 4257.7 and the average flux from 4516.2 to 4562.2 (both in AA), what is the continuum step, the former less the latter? -1.20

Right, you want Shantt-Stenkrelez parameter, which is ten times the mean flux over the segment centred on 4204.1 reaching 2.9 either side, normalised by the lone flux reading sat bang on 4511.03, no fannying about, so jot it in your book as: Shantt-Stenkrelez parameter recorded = 9.5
